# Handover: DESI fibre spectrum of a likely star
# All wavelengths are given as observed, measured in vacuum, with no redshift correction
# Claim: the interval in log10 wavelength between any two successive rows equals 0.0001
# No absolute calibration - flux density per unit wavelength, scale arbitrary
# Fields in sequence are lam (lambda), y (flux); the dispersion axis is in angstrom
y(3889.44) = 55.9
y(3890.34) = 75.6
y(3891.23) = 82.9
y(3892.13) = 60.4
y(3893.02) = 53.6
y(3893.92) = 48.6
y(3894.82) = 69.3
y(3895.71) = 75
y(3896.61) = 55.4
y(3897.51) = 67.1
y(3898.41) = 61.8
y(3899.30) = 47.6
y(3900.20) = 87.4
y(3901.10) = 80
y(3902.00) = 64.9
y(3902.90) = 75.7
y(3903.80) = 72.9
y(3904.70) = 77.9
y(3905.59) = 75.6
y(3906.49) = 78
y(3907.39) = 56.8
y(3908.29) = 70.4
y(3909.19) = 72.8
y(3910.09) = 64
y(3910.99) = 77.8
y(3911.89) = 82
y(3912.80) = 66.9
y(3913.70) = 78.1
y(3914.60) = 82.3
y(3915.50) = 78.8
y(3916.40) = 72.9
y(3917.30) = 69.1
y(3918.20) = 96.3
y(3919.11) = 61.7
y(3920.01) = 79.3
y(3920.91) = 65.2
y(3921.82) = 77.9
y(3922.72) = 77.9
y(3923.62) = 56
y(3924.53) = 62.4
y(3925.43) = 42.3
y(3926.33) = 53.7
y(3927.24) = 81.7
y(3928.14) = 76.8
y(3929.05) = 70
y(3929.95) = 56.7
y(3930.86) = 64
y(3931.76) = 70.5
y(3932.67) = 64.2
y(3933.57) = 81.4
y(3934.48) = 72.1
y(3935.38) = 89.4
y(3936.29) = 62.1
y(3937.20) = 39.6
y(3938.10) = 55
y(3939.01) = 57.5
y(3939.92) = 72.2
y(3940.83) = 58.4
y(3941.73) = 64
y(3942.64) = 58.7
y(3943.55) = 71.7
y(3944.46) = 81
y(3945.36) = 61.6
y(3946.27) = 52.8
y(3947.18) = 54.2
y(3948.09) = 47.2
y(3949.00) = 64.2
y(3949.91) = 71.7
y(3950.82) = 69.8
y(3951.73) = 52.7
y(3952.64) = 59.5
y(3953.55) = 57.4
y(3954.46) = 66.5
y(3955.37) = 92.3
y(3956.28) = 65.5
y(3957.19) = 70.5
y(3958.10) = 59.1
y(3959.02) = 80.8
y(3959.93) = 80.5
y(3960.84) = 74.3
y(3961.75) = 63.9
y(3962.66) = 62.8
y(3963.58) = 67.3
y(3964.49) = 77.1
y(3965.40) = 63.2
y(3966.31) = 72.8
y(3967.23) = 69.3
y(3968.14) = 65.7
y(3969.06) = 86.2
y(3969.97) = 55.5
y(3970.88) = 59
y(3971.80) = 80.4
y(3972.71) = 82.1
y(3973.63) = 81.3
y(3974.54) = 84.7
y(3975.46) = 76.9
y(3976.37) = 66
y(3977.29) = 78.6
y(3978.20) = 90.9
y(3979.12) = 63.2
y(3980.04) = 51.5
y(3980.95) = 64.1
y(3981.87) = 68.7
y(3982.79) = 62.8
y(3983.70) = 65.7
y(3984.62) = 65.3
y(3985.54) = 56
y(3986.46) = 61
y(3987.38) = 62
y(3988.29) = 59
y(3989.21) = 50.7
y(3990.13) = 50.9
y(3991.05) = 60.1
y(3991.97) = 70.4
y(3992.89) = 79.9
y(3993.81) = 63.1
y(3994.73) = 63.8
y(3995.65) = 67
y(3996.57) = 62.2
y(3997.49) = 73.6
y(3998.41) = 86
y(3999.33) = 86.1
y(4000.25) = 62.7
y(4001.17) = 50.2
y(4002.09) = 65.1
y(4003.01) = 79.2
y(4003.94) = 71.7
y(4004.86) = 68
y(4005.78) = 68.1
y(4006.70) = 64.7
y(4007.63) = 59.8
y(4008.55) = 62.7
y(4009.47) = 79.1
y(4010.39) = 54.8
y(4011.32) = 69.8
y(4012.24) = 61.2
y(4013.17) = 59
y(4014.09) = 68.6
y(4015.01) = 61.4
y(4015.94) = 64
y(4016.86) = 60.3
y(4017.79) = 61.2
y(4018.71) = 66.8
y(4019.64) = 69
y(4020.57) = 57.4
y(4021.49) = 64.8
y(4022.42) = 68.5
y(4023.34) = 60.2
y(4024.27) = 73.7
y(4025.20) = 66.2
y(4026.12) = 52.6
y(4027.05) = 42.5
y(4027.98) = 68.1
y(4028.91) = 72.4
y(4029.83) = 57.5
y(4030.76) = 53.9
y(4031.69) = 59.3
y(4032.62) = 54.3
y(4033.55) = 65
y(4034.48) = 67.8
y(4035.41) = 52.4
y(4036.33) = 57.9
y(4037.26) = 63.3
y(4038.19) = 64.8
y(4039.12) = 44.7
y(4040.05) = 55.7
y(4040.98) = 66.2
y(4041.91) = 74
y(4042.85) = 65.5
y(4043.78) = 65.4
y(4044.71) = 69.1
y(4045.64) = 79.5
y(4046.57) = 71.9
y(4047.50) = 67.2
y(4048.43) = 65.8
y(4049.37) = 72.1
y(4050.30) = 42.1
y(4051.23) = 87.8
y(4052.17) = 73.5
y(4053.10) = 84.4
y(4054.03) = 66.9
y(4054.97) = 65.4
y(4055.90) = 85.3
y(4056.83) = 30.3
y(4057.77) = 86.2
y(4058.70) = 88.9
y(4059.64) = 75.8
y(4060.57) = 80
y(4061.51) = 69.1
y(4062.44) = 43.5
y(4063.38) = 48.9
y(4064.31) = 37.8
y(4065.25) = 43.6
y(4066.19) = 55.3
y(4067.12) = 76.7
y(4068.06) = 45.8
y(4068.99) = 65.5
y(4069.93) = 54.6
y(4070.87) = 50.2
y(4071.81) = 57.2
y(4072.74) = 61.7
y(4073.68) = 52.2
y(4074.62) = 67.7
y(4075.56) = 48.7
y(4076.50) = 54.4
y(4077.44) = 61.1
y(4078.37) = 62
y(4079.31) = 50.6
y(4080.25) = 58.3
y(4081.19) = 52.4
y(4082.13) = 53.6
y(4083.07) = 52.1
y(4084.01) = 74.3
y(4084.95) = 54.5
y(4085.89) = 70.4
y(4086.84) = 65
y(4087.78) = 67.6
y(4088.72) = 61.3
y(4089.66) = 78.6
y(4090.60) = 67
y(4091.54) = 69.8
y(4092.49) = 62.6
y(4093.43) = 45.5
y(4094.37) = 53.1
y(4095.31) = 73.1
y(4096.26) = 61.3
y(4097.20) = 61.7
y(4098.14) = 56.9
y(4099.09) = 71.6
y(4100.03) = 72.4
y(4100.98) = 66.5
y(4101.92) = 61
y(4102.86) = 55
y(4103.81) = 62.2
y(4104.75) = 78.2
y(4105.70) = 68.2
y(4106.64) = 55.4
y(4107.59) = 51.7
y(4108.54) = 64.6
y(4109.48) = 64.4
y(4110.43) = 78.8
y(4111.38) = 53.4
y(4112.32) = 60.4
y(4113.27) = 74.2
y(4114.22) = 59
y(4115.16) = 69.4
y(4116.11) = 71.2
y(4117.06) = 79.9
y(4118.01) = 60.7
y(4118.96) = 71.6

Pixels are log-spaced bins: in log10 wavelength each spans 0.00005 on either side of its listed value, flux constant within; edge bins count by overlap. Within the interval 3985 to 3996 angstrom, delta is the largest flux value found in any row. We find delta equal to 79.9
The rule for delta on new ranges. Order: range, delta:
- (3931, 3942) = 89.4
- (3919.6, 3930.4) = 81.7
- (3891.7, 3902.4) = 87.4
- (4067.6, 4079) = 67.7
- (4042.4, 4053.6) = 87.8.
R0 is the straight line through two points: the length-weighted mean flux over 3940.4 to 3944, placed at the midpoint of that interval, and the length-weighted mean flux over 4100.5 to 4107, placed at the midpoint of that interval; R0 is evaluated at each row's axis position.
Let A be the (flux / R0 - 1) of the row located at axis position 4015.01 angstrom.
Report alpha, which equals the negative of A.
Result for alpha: 0.0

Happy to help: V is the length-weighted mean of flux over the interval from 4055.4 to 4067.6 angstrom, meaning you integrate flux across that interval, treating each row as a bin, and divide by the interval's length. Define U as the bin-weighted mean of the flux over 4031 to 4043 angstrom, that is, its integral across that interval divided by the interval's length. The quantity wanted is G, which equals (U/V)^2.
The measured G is 0.92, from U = 61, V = 63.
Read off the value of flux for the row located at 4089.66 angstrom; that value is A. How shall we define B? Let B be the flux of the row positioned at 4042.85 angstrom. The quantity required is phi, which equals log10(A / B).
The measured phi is 0.08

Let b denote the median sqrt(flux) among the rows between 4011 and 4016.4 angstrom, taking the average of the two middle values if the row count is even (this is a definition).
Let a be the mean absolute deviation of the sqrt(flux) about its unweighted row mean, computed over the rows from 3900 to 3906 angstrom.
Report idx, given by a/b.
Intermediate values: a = 0.3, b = 7.9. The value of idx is 0.034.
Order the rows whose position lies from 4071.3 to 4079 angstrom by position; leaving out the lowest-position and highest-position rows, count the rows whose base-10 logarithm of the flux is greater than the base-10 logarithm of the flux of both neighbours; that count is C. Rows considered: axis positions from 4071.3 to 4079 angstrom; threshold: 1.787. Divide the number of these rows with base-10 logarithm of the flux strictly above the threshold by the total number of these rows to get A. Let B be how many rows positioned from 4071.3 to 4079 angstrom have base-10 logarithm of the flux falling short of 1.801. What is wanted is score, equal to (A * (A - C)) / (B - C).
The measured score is -0.1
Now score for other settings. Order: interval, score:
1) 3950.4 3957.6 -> -0.9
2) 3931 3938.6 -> -0.9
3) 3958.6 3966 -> 0.0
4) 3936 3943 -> -0.2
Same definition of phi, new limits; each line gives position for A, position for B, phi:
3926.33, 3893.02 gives 0.00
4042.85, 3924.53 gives 0.02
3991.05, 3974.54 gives -0.15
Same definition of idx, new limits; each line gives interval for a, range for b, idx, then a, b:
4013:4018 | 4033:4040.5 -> 0.021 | 0.2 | 7.8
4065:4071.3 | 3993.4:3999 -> 0.069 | 0.6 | 8.1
